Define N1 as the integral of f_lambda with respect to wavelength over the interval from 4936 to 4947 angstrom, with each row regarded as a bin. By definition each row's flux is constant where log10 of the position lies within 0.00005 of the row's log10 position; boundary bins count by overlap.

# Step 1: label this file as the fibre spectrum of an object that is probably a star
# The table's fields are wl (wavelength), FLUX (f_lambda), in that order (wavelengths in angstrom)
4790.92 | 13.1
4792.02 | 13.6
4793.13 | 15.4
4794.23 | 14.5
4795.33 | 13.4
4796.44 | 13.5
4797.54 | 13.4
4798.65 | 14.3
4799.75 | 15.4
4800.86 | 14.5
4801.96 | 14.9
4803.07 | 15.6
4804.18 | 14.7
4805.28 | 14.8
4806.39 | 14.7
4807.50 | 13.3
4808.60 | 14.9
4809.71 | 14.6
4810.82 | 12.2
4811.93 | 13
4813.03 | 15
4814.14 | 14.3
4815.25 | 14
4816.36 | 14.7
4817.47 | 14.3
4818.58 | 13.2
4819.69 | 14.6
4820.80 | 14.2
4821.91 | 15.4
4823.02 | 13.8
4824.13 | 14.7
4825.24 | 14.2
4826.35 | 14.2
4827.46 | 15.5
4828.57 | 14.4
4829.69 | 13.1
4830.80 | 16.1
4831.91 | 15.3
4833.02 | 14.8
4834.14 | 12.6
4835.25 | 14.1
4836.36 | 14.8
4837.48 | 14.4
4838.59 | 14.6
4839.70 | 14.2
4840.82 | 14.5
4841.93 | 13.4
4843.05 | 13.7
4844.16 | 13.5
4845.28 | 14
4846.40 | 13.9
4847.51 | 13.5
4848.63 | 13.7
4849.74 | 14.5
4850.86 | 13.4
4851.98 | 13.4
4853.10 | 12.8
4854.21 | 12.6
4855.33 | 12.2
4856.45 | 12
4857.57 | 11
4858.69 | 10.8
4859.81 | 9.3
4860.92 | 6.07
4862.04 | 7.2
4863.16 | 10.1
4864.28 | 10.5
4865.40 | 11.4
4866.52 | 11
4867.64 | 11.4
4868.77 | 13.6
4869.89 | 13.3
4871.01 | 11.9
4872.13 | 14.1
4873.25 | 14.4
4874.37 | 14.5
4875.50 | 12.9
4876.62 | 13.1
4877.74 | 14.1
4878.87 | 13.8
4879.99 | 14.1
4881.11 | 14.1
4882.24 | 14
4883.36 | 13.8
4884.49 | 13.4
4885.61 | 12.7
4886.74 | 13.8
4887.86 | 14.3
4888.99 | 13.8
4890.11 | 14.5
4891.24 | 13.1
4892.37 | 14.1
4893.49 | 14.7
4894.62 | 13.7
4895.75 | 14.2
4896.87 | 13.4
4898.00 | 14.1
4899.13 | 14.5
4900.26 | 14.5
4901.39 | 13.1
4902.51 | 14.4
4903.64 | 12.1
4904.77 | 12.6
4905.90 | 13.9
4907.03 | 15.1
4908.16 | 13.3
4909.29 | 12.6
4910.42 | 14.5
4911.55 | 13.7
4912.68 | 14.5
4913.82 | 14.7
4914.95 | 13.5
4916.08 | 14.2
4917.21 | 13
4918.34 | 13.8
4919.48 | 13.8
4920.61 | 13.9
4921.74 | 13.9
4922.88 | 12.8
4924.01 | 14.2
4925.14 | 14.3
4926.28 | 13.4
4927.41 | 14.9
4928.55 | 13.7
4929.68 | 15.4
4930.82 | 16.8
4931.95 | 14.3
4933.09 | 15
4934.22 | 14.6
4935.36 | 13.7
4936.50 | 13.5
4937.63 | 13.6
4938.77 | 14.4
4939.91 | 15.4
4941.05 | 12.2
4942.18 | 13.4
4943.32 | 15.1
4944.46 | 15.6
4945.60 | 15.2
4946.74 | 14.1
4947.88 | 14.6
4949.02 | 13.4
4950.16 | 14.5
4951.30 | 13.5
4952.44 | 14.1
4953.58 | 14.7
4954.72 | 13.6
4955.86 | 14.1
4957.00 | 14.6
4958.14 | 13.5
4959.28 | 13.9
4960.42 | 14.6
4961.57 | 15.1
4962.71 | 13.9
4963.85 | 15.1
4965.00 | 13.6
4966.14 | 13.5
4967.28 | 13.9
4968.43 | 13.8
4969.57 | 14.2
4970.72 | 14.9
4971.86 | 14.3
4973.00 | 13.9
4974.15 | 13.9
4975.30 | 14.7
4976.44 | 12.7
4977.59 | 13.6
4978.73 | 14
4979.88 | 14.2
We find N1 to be 157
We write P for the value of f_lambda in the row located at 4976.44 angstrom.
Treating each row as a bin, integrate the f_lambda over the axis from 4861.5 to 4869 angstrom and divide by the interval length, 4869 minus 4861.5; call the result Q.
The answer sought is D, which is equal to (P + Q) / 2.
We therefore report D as 11.7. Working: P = 12.7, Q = 10.6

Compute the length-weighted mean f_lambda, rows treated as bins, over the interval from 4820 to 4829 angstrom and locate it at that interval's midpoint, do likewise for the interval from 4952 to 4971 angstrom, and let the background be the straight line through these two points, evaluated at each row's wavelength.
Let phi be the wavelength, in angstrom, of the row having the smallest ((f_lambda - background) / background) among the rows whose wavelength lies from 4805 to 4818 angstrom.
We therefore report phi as 4810.82 angstrom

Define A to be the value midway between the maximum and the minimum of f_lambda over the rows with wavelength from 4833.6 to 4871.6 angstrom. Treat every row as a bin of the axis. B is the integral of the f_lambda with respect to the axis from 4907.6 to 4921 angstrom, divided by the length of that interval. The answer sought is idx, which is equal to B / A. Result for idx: 1.32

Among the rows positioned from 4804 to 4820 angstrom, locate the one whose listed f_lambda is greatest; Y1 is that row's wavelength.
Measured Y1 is 4813.03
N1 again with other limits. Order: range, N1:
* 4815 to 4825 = 143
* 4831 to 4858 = 369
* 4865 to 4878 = 169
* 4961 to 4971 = 142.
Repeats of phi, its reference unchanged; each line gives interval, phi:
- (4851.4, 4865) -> 4860.92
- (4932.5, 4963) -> 4941.05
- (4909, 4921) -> 4909.29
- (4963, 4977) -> 4976.44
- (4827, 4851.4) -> 4834.14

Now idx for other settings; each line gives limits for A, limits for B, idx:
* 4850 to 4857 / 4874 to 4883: 1.09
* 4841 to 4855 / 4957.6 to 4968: 1.04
